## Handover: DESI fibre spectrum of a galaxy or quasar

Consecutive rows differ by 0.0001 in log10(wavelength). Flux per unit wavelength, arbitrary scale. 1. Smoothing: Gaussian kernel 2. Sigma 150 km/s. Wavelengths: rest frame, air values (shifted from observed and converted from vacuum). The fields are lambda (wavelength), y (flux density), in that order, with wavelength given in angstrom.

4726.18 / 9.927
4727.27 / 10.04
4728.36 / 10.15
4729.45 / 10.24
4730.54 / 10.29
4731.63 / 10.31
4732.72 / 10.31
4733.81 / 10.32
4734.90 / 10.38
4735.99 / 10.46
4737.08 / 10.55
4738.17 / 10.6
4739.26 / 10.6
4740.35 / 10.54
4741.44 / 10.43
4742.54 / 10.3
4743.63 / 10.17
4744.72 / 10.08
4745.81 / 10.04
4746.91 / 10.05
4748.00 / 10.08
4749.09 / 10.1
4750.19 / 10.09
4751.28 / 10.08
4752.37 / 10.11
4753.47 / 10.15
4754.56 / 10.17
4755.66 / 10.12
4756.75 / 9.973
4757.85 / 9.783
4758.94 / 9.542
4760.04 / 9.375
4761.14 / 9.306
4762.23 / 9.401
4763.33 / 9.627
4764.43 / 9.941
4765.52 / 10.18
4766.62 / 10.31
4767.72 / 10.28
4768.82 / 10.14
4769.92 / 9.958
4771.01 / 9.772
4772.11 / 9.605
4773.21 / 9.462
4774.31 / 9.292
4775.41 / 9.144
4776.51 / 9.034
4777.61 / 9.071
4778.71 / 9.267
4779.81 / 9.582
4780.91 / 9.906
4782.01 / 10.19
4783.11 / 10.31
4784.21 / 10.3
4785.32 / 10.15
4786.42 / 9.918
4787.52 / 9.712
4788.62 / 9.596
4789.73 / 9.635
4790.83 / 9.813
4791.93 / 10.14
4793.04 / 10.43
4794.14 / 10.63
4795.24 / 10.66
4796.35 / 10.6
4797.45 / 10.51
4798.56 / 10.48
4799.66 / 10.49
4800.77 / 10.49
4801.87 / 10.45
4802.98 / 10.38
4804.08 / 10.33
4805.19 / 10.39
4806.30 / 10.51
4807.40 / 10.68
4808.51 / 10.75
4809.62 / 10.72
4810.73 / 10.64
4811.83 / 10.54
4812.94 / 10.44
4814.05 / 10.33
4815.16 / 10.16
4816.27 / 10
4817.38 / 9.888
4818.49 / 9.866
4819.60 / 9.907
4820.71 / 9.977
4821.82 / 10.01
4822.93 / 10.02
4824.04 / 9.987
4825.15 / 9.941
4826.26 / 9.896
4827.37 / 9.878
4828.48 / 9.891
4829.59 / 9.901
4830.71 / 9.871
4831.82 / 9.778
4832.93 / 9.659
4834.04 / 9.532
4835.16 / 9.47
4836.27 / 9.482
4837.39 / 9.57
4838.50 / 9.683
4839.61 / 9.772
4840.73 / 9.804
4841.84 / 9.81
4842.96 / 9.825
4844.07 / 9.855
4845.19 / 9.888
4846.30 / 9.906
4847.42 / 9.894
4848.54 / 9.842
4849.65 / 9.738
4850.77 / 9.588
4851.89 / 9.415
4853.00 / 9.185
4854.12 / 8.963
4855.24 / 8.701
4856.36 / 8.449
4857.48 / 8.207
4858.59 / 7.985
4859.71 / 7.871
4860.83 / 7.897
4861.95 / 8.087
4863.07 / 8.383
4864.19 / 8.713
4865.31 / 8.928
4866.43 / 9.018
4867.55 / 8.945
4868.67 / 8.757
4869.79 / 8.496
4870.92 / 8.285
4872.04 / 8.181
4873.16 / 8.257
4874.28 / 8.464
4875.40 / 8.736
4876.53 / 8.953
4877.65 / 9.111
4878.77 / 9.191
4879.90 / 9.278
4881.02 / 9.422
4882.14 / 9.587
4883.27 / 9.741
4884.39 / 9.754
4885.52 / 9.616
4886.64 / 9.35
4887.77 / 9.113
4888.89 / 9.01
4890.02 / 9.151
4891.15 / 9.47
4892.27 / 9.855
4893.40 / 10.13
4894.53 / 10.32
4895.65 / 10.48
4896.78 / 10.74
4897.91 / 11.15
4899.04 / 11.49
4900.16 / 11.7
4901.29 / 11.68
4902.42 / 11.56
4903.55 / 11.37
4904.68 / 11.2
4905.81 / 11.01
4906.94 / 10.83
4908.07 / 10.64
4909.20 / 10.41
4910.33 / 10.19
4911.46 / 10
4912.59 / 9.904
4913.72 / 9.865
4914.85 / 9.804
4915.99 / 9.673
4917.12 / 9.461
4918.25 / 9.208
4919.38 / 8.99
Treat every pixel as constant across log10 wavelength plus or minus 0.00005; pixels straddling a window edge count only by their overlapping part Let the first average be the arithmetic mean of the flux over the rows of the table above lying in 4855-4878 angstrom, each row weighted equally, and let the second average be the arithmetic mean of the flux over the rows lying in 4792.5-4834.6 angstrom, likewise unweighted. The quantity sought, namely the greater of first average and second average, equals 10.2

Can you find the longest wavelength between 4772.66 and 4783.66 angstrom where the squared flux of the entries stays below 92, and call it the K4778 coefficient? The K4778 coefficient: 4779.81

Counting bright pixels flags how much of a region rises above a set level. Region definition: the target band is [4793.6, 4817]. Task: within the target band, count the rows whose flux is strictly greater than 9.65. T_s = 21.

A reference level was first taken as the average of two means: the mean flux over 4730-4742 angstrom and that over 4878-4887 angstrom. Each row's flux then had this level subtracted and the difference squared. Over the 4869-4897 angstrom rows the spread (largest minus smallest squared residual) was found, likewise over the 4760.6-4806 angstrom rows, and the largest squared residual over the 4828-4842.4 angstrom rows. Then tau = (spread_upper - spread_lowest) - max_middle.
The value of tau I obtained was 2.1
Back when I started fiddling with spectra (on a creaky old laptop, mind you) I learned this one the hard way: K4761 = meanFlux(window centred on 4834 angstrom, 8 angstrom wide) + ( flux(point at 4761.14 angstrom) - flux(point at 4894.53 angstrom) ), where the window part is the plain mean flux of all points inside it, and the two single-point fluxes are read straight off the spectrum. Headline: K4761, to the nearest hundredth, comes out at 8.61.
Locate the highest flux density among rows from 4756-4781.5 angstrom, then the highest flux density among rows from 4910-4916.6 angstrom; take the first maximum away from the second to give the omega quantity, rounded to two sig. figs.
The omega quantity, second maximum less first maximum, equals -0.12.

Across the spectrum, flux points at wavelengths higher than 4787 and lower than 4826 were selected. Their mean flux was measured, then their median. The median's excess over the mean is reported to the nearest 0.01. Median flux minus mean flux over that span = 0.12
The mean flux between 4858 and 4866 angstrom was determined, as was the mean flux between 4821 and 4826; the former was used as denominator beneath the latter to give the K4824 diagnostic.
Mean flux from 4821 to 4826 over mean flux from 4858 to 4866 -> 1.21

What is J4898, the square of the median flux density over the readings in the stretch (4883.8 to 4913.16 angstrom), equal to 107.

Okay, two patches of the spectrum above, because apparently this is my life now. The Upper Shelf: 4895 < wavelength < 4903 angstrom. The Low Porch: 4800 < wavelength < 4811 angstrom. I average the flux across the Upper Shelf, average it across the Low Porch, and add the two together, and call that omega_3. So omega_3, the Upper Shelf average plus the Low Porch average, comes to 21.8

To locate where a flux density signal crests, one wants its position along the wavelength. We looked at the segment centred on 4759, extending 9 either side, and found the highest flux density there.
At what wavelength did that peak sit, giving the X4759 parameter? 4766.62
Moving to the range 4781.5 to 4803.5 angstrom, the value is 4795.24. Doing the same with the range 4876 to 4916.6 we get 4900.16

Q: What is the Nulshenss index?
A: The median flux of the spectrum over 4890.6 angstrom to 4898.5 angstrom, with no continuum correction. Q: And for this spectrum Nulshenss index 10.3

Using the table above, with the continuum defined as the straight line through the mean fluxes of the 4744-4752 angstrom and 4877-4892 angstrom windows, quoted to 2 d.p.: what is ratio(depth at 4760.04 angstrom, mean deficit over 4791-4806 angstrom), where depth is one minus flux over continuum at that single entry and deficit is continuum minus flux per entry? -0.10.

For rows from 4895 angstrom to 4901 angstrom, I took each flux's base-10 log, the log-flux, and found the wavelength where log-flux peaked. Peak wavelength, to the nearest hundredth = 4900.16 angstrom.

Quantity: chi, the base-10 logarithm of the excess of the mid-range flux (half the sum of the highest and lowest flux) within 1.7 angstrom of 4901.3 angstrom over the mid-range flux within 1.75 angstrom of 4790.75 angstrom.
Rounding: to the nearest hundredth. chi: 0.24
